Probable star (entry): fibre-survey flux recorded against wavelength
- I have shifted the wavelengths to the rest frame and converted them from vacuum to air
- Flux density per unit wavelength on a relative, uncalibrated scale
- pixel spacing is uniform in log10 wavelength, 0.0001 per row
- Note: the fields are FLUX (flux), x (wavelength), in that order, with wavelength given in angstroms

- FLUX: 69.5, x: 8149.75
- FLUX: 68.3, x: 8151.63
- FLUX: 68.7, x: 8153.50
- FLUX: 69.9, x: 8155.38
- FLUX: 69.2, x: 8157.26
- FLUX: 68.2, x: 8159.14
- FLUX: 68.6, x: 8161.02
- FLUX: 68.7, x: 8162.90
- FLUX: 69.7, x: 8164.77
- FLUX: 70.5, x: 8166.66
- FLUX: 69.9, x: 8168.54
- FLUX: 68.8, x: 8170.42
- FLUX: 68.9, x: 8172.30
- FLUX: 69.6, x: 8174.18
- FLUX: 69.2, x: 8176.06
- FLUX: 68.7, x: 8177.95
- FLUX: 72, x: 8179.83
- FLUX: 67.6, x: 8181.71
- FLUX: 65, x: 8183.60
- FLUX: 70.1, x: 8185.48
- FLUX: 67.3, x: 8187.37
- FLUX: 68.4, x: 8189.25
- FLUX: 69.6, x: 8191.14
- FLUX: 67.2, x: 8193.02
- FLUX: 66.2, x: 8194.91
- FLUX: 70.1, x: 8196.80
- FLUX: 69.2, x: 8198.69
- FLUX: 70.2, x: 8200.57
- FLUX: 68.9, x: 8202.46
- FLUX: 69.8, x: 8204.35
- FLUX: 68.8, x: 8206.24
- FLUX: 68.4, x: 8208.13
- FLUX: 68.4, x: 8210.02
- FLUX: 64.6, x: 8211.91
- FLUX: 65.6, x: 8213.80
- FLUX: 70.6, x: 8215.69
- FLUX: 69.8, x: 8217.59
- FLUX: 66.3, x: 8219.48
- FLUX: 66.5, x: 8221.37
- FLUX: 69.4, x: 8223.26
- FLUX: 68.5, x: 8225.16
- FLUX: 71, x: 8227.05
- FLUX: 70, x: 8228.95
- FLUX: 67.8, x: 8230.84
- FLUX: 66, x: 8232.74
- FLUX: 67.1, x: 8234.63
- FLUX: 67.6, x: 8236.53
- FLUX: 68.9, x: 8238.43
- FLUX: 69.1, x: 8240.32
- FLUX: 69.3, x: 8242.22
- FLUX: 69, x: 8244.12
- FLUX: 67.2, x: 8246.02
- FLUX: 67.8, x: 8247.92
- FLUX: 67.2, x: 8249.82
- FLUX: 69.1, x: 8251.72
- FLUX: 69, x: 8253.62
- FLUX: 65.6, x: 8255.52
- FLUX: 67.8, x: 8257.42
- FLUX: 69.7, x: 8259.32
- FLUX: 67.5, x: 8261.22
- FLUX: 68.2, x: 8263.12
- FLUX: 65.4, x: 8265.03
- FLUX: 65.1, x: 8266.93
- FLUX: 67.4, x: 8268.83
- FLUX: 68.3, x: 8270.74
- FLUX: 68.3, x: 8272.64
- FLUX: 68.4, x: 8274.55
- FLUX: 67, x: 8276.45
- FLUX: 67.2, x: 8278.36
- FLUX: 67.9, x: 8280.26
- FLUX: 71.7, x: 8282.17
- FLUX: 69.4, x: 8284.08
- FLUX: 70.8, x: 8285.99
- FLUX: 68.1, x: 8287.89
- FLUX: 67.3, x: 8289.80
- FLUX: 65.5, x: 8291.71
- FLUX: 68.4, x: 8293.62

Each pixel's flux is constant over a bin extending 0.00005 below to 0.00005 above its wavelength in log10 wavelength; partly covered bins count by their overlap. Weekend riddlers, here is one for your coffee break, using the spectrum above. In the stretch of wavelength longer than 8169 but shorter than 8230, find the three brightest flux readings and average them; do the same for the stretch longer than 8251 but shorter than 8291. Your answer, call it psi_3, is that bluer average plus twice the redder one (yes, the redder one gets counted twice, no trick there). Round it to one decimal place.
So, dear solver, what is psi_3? 212.7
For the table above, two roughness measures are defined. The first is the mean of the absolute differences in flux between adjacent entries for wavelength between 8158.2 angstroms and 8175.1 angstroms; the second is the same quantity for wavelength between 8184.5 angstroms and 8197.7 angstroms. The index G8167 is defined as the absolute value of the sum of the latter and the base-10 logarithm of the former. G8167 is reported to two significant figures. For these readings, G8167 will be 1.8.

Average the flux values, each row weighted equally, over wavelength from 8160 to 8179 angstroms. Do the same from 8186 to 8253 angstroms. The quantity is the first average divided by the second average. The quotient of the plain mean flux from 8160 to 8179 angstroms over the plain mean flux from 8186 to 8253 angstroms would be 1.014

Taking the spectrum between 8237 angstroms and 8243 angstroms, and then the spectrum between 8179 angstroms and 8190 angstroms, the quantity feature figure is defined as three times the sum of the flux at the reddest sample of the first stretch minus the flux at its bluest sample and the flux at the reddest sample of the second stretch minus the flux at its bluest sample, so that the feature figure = -10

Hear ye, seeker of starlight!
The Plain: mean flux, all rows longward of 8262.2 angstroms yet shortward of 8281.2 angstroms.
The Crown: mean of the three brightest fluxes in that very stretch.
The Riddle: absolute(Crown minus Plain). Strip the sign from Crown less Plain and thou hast 1.01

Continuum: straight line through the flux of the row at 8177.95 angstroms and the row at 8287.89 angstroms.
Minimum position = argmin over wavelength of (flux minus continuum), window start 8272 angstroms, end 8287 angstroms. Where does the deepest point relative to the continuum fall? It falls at 8276.45 angstroms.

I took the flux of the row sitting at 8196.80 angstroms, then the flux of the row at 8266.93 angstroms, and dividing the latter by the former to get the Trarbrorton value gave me 0.929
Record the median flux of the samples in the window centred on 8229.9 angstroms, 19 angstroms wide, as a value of 68.15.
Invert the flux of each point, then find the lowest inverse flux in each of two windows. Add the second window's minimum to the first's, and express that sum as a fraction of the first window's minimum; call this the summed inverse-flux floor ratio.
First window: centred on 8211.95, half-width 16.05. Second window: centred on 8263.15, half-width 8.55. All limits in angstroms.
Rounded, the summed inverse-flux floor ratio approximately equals 2.019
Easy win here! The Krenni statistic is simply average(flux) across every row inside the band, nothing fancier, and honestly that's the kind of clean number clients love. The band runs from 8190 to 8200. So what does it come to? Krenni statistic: 68.5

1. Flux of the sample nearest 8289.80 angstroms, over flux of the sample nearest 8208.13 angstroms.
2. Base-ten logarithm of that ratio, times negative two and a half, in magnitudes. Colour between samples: 0.02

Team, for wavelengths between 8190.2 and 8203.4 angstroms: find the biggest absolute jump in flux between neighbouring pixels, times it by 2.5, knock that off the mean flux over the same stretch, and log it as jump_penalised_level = 59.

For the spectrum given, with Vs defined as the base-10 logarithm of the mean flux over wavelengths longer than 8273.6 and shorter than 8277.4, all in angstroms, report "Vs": 1.831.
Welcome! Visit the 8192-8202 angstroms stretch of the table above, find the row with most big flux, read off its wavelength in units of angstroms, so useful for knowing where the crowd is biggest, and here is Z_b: 8200.57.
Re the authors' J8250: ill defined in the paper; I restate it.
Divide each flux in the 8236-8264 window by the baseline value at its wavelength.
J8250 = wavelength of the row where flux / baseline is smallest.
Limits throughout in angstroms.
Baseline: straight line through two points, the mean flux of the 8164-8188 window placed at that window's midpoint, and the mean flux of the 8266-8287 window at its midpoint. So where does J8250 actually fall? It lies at 8255.52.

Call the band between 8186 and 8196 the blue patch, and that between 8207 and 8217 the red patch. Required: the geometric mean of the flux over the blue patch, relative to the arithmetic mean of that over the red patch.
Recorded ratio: 1.00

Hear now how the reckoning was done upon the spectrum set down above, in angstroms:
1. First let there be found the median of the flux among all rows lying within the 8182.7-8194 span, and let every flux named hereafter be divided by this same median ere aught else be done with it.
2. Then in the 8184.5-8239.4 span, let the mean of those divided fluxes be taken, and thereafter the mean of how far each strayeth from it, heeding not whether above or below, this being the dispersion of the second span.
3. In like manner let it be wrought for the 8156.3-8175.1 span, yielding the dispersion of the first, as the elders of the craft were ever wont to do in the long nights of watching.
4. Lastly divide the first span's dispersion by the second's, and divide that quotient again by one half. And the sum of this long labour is 0.8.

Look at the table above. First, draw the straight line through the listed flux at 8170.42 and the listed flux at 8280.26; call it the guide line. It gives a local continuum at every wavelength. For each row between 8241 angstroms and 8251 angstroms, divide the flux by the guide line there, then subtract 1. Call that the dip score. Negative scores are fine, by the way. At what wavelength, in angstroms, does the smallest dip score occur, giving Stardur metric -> 8246.02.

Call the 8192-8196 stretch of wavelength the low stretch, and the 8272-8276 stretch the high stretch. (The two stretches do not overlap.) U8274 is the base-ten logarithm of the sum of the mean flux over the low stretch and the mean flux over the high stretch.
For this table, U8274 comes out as 2.13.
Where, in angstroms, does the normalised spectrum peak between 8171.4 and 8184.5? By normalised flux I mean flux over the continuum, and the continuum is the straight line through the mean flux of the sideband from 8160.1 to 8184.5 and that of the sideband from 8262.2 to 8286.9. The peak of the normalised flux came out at 8179.83 angstroms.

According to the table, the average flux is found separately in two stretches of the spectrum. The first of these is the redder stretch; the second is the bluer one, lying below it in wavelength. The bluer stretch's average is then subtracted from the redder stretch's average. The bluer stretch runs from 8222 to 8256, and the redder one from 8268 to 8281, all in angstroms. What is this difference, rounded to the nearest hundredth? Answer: -0.53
